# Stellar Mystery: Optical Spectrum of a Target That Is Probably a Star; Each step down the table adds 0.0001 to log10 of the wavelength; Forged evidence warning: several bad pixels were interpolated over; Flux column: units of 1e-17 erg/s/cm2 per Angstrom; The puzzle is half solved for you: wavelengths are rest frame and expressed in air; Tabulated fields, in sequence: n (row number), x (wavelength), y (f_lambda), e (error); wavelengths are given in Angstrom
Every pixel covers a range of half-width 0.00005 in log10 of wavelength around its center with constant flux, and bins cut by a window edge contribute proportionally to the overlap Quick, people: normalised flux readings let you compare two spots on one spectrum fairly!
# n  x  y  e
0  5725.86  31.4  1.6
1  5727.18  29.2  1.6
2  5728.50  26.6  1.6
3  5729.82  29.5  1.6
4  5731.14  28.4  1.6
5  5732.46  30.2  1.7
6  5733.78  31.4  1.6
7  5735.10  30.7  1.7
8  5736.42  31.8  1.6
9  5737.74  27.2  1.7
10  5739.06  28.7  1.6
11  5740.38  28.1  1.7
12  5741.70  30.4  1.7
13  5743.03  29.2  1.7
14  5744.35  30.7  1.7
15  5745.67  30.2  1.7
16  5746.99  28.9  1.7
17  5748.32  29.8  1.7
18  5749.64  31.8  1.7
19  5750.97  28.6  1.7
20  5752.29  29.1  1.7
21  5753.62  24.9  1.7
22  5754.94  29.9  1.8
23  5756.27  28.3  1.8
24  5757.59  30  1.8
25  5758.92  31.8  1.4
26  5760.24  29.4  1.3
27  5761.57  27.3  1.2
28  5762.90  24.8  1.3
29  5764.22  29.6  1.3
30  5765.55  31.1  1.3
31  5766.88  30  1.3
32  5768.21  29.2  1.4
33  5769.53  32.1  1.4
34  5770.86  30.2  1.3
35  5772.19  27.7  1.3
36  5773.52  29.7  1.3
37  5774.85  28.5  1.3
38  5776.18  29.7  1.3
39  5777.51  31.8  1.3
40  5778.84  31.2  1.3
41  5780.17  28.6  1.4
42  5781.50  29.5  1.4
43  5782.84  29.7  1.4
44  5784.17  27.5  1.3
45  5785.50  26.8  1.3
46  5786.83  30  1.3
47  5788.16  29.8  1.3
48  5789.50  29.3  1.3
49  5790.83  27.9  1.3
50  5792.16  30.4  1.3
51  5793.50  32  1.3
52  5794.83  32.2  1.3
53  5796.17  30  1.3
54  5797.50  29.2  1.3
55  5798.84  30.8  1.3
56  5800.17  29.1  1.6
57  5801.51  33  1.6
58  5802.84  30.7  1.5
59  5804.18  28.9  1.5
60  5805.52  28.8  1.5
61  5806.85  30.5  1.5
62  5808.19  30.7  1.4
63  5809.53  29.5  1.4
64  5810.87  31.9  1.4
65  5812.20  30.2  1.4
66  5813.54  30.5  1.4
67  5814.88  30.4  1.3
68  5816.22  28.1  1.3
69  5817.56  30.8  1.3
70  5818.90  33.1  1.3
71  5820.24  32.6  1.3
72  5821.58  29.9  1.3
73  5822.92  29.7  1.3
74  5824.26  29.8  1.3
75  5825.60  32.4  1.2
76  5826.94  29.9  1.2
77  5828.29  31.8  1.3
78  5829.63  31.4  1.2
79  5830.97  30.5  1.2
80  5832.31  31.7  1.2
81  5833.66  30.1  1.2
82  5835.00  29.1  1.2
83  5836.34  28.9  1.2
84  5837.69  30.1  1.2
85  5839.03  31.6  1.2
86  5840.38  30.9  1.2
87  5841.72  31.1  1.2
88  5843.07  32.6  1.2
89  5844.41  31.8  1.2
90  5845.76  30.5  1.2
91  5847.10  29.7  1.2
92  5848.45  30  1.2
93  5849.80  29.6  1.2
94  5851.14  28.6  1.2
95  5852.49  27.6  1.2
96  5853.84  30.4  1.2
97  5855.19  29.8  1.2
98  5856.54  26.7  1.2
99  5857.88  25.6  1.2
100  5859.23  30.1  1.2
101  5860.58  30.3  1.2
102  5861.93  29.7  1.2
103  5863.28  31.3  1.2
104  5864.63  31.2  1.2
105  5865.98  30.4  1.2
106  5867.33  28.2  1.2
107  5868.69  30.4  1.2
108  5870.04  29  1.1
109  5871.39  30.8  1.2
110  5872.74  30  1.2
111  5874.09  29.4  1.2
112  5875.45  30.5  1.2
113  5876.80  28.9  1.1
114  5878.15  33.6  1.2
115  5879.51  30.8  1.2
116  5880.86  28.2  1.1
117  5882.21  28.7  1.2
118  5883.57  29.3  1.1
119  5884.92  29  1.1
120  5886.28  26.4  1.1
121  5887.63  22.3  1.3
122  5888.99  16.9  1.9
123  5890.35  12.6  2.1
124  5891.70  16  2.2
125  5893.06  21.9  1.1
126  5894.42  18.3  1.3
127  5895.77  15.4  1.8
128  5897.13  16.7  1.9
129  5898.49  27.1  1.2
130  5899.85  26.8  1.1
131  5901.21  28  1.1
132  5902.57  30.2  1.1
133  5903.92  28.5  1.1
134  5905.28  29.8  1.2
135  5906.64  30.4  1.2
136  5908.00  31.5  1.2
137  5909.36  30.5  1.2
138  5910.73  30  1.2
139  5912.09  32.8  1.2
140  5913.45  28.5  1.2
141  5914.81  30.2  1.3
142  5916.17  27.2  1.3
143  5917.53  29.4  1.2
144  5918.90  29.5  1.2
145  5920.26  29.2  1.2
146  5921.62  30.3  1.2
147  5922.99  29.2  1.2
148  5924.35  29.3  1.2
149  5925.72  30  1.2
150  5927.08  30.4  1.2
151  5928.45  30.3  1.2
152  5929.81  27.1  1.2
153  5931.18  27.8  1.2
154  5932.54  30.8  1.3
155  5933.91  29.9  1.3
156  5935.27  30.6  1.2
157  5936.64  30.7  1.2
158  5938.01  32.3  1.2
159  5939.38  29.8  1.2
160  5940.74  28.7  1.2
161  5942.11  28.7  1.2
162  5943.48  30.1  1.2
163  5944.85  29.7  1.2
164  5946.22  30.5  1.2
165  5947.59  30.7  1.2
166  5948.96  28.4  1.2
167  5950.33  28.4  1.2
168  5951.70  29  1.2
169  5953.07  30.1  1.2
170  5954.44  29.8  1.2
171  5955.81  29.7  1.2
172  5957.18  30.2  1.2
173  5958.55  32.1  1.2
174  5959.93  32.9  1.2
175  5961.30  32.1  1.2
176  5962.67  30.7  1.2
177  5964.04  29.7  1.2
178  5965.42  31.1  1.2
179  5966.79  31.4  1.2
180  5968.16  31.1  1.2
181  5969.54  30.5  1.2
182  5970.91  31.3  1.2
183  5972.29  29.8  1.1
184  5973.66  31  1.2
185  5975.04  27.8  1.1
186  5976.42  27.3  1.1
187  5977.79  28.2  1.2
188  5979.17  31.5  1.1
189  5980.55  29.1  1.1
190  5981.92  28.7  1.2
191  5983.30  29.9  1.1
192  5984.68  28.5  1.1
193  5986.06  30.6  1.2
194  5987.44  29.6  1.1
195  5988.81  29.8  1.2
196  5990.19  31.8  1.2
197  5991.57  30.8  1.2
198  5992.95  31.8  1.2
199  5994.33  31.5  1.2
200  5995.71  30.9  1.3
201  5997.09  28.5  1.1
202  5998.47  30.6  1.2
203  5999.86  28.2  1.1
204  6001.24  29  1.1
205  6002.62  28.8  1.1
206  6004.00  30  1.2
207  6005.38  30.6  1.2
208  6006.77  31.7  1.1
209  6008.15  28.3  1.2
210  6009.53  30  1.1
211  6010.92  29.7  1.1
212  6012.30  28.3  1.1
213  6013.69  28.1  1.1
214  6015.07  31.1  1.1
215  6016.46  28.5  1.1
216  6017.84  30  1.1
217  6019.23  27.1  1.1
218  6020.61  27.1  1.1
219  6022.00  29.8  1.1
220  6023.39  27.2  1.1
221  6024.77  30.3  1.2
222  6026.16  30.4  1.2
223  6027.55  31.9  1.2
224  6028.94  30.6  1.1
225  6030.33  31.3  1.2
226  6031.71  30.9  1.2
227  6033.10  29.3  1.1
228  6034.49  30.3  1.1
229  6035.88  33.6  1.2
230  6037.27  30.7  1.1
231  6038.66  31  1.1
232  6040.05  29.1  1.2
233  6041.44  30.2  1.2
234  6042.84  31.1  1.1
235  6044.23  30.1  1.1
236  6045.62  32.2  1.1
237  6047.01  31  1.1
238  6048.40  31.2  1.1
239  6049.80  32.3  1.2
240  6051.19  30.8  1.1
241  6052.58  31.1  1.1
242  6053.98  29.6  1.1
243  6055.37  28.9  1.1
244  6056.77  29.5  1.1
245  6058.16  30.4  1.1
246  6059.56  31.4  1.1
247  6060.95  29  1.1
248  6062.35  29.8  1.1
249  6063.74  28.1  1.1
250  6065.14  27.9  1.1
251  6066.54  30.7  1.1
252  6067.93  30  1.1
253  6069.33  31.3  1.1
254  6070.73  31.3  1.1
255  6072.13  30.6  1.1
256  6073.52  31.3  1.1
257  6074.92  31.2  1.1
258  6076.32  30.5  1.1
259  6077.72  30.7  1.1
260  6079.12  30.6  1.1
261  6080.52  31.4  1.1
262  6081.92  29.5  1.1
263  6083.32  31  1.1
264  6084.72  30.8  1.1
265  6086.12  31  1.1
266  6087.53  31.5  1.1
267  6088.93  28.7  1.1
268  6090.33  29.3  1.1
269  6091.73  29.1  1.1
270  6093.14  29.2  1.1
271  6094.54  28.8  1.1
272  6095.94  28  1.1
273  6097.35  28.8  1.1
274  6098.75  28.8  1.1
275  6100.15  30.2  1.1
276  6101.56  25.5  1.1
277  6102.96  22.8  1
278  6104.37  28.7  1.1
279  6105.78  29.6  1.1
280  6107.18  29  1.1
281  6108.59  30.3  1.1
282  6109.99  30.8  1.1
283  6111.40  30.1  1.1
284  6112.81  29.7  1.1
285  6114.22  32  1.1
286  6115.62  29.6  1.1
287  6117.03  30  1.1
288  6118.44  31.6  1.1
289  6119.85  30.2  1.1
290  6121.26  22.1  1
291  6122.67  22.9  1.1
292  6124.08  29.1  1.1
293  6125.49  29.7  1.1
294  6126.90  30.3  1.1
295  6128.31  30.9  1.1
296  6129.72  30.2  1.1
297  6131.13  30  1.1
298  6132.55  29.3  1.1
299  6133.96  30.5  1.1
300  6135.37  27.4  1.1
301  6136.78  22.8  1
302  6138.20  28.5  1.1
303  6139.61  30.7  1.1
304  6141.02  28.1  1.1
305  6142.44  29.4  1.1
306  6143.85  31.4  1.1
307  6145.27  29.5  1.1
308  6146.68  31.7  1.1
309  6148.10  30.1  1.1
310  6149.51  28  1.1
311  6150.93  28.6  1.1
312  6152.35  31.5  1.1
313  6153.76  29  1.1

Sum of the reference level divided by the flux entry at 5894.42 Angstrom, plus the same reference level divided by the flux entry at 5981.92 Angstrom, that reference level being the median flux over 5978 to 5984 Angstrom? 2.64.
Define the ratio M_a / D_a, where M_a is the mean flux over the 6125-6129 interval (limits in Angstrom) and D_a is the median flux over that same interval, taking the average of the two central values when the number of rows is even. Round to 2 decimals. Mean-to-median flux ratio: 1.00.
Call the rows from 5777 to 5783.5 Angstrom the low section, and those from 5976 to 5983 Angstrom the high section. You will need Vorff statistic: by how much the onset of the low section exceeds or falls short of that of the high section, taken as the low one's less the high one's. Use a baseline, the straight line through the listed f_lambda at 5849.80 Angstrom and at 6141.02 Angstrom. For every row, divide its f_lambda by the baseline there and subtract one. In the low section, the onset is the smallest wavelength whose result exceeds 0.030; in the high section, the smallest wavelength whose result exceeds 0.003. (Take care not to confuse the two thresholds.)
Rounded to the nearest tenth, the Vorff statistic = -201.7 Angstrom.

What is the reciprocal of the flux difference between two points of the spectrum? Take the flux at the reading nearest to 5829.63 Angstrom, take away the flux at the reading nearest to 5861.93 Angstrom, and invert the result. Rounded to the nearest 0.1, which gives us 0.6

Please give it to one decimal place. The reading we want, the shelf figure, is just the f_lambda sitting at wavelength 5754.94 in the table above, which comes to 29.9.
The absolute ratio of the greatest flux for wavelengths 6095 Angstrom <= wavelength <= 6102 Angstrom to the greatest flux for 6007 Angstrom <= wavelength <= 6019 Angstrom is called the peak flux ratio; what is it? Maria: 0.97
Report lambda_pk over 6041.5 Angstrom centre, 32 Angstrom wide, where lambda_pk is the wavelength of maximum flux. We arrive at 6035.88 Angstrom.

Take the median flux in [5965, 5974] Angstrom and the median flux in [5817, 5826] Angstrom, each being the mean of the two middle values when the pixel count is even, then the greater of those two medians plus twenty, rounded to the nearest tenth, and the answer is 51.1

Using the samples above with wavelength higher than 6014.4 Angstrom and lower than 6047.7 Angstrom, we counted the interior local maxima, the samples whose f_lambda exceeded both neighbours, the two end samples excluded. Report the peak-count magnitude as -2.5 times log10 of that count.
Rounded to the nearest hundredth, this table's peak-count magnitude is -2.26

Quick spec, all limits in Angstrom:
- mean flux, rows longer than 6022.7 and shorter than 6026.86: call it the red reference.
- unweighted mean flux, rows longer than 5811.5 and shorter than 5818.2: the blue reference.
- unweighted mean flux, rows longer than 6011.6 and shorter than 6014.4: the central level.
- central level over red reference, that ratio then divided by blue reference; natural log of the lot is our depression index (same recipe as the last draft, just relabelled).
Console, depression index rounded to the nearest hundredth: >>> -3.44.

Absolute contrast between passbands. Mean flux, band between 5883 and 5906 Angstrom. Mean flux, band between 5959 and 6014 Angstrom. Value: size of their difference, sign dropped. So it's 6.8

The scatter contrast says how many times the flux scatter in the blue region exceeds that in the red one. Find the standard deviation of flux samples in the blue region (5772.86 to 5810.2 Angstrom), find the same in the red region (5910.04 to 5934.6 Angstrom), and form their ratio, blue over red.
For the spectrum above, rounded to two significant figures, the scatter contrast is 1.1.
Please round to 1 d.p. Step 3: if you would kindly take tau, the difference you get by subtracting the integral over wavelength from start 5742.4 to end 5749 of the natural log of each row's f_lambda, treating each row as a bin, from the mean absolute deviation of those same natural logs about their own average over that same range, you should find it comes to -22.4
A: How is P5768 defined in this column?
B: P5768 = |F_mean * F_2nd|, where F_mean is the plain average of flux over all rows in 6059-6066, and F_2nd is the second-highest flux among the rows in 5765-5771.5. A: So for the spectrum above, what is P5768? 909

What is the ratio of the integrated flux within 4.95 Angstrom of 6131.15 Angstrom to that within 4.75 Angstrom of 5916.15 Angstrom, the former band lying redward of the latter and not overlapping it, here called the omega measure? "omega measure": 1.05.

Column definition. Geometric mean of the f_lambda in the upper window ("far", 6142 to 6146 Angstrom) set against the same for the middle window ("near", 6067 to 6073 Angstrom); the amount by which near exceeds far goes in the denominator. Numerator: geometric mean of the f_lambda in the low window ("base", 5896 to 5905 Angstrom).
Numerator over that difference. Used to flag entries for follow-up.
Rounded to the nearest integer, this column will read 36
